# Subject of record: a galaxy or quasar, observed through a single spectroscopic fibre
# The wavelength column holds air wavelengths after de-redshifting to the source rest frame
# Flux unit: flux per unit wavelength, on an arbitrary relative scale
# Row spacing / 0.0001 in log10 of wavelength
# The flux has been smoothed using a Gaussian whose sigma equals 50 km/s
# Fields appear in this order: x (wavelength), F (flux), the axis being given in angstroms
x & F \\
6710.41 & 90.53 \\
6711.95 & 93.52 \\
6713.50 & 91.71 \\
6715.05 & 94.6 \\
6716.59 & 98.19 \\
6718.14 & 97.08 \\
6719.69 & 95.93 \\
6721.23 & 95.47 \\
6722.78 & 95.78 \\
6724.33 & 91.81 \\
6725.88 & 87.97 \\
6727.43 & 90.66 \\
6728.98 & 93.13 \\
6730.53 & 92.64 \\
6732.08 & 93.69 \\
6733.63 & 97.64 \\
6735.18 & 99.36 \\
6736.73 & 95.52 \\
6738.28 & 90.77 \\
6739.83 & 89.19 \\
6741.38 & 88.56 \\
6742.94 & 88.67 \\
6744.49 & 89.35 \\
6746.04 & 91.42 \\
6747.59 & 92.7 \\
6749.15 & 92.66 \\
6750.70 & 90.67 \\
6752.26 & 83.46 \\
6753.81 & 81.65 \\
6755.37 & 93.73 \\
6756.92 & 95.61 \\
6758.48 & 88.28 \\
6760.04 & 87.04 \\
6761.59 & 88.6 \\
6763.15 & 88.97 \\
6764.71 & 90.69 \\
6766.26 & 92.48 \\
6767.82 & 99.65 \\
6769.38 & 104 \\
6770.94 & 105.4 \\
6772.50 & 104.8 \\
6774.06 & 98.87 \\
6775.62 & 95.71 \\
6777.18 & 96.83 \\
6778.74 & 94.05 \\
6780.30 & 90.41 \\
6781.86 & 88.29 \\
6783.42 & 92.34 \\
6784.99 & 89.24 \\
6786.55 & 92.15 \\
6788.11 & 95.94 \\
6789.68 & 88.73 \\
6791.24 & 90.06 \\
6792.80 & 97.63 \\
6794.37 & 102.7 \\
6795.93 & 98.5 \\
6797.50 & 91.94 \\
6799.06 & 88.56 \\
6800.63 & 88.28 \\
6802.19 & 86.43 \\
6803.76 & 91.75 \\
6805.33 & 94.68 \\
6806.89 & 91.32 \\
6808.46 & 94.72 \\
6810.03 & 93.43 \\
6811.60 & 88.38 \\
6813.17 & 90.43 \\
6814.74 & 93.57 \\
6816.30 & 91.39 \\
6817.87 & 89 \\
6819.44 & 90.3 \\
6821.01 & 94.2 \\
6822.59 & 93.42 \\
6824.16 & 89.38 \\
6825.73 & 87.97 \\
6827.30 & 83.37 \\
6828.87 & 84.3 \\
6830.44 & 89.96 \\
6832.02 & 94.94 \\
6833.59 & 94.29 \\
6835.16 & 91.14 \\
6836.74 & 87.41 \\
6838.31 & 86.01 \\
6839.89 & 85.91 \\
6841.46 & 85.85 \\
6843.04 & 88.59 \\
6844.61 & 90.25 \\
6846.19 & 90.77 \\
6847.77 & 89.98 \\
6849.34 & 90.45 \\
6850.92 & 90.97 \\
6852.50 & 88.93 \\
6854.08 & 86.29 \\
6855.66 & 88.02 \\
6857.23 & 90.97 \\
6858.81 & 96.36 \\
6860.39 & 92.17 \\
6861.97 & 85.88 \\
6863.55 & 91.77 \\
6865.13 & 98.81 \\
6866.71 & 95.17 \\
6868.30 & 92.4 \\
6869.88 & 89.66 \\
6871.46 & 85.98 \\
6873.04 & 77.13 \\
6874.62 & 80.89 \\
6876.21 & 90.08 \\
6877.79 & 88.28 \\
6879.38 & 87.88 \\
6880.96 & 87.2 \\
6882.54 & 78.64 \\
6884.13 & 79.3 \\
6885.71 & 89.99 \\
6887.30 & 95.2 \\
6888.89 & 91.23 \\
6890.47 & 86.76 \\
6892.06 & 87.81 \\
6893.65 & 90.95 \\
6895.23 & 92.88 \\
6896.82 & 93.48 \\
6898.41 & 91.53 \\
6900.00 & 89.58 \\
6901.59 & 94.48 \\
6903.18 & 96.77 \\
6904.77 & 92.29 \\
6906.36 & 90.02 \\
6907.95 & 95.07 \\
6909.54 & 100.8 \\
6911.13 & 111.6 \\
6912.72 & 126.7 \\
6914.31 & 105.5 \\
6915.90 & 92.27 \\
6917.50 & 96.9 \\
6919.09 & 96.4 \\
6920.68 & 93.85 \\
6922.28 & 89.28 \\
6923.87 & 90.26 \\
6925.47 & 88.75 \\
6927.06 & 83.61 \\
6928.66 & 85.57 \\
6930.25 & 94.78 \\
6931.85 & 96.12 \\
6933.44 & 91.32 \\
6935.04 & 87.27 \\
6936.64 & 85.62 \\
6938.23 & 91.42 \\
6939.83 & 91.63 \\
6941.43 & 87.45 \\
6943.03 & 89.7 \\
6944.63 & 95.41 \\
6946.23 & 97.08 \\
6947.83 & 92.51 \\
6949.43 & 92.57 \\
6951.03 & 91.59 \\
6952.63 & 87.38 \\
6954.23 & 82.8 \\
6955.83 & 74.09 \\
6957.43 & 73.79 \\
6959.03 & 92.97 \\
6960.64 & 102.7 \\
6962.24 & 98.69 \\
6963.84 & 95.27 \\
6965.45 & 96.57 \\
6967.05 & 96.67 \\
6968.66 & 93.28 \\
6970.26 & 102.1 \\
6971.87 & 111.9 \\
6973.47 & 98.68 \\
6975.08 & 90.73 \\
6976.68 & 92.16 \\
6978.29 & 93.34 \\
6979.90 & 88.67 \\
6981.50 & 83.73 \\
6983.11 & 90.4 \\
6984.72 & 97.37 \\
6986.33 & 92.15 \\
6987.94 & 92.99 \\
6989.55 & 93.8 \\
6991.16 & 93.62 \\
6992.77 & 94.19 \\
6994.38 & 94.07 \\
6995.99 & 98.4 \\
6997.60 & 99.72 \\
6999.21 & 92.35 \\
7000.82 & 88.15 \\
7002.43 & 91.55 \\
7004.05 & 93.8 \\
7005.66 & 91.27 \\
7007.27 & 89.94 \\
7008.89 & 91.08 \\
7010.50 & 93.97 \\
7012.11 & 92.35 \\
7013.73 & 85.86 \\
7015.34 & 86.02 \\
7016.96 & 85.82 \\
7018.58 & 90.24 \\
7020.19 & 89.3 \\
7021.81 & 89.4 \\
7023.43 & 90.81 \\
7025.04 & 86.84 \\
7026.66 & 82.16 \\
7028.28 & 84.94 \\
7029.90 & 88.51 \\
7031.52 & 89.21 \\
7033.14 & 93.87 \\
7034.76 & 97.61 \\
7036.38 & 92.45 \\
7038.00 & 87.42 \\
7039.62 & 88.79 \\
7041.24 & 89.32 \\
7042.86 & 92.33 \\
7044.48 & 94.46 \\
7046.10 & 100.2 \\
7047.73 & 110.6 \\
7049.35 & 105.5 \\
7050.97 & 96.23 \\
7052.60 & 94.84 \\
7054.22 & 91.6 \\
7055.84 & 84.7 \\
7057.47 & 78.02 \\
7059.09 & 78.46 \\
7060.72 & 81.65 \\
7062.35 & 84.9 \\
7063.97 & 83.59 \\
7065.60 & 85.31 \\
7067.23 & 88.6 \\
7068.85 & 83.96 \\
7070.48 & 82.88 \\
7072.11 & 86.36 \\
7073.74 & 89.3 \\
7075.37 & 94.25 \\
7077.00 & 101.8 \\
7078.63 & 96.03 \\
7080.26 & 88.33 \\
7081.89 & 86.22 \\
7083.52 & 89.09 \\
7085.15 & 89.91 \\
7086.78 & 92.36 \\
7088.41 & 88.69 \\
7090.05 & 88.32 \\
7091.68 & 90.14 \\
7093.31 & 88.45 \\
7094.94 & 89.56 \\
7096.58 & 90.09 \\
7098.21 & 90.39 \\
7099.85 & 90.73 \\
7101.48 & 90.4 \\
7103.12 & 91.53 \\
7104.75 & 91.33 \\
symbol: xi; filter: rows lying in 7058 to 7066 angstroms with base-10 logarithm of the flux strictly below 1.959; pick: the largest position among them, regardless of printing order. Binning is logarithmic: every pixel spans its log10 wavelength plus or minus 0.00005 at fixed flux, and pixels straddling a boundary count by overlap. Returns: 7065.60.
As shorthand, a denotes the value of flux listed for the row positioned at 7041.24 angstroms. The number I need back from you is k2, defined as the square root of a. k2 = 9.5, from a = 89.32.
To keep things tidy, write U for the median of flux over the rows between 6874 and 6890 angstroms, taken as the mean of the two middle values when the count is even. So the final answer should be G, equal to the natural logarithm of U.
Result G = 4.48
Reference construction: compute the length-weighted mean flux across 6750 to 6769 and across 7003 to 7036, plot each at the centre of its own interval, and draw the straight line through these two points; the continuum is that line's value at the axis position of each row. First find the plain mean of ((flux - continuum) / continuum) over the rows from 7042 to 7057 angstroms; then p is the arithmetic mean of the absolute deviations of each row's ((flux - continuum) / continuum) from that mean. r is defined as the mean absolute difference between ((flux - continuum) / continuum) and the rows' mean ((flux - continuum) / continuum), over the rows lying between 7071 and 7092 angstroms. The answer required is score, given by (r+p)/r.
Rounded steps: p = 0.065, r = 0.036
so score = 2.79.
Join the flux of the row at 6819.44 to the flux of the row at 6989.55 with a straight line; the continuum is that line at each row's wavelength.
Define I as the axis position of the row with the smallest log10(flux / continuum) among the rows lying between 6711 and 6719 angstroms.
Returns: 6713.50 angstroms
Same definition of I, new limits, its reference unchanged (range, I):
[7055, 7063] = 7057.47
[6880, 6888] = 6882.54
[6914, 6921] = 6915.90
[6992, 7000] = 6999.21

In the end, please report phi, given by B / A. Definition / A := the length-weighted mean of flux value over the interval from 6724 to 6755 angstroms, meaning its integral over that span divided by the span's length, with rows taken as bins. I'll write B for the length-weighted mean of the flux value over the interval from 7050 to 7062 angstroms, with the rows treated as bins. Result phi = 0.95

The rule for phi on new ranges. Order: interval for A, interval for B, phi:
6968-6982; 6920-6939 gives 0.94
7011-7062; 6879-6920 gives 1.04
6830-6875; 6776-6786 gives 1.03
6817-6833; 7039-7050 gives 1.09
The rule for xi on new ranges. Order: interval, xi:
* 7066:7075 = 7073.74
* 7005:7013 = 7007.27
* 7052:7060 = 7059.09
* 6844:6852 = 6850.92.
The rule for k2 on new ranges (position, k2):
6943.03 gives 9.5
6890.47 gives 9.3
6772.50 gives 10.2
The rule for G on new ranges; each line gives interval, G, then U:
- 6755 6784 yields 4.54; 94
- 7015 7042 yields 4.49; 89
